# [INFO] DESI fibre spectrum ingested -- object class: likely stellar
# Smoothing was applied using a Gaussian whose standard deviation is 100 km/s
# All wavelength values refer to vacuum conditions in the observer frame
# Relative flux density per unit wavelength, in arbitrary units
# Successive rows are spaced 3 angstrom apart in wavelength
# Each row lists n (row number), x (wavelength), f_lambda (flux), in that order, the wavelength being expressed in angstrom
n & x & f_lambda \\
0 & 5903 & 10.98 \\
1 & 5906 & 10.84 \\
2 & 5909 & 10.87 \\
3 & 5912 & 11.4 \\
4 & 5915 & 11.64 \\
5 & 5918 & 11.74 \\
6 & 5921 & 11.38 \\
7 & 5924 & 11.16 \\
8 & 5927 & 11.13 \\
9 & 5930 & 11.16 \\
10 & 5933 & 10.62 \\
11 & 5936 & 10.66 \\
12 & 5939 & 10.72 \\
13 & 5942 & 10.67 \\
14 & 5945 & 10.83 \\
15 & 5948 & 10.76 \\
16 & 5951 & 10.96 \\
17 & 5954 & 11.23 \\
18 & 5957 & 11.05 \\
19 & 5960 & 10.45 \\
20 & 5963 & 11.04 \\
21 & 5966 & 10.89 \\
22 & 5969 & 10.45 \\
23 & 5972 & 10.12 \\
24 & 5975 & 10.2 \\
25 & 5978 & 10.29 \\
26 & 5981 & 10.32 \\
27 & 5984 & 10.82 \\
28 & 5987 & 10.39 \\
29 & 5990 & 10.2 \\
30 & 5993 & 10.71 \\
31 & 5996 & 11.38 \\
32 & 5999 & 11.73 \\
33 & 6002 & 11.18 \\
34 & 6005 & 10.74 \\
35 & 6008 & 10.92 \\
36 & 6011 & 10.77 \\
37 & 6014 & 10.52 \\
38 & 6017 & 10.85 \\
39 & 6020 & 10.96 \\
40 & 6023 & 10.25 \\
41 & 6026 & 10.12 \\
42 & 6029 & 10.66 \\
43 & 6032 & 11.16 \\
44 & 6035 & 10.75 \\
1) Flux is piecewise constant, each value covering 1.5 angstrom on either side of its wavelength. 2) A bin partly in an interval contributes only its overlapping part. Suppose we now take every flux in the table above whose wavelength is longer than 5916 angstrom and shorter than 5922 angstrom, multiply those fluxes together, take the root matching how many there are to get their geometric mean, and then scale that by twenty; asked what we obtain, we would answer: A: 231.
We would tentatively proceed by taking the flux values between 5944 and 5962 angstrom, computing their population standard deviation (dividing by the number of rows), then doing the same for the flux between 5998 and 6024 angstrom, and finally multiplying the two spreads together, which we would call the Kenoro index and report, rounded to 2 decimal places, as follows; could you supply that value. 0.10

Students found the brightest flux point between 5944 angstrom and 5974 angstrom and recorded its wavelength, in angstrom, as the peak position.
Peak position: 5954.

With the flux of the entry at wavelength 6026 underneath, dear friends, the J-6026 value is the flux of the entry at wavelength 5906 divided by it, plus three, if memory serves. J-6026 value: 4.07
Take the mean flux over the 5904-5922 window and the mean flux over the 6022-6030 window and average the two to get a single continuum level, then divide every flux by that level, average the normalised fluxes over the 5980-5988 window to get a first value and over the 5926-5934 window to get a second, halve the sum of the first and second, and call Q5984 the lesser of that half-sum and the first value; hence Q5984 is 0.97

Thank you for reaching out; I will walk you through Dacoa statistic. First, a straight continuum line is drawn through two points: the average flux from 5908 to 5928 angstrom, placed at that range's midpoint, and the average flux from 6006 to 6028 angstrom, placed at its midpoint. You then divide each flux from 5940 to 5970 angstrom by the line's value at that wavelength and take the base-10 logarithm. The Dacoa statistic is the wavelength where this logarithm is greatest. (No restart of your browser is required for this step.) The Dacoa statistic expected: 5954 angstrom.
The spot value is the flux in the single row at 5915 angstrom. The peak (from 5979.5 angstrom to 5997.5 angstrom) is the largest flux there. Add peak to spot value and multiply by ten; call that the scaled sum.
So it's 230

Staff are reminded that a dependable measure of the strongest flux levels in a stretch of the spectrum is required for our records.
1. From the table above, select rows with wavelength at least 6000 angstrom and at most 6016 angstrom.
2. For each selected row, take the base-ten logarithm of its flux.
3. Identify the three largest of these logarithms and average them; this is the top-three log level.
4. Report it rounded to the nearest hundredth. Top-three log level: 1.04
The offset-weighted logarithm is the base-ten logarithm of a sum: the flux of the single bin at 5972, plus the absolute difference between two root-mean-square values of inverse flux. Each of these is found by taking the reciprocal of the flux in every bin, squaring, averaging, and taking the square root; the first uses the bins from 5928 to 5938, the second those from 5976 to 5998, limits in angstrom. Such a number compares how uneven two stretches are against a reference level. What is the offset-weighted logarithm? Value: 1.01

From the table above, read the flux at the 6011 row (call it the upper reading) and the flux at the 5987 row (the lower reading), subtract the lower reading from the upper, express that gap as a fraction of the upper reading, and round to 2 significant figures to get 0.035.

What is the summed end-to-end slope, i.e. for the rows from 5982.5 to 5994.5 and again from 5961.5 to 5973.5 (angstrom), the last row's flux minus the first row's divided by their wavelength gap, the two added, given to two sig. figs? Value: -0.11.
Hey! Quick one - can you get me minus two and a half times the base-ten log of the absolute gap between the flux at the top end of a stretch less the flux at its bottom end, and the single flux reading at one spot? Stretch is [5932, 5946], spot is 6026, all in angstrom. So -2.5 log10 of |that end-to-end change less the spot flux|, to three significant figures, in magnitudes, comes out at -2.49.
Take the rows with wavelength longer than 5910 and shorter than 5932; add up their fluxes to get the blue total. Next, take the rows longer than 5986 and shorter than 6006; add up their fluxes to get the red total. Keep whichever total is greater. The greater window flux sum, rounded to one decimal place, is 79.6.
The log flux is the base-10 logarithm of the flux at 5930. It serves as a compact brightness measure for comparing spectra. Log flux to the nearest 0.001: 1.048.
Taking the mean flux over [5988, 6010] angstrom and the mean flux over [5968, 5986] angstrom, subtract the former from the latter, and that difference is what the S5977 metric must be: -0.6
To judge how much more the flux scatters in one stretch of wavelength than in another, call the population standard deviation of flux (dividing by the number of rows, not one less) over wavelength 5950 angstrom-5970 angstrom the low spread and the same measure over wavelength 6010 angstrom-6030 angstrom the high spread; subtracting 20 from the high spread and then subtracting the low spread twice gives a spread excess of -20.3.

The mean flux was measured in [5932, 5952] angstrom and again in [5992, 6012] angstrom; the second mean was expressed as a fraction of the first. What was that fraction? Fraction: 1.03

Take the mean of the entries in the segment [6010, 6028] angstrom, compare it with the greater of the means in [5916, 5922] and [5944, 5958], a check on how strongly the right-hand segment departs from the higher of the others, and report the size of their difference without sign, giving 1.0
